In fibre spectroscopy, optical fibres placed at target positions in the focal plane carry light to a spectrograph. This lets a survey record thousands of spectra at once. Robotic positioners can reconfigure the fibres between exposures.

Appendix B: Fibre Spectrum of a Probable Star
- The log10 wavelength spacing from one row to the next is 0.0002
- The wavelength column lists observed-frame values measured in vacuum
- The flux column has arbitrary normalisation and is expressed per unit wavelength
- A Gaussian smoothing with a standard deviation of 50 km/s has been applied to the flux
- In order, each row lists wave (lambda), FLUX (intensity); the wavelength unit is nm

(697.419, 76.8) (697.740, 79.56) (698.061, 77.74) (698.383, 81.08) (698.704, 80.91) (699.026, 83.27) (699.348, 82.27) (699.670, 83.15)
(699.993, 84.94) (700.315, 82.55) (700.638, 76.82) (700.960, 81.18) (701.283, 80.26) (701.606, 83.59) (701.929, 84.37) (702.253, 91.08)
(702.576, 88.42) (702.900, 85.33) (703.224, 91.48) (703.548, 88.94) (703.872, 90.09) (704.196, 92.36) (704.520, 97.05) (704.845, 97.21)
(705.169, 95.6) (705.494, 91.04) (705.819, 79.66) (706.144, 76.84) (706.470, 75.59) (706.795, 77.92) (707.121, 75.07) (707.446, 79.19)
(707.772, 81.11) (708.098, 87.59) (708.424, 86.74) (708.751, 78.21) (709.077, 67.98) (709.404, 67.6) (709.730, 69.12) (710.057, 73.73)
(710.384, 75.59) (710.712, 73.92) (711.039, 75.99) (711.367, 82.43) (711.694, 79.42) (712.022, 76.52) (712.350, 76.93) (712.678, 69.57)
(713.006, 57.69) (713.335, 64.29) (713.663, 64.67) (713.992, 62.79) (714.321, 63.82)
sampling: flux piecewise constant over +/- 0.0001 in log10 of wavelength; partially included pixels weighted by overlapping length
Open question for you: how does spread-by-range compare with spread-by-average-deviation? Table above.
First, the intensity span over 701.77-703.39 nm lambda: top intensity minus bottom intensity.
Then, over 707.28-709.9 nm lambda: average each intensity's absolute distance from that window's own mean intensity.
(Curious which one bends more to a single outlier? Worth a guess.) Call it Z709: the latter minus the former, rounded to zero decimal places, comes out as 0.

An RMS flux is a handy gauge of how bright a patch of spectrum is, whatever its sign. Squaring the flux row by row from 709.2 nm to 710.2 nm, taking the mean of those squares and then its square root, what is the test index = 70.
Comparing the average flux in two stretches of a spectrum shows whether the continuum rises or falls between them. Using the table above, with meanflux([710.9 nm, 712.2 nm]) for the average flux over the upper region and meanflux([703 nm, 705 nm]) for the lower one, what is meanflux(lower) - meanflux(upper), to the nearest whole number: 14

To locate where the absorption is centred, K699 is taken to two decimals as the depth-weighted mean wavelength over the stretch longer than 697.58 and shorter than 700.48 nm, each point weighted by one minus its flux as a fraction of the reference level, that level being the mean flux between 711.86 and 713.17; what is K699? 699.15 nm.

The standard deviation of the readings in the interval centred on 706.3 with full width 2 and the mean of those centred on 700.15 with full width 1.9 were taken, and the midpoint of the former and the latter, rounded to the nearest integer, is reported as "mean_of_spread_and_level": 44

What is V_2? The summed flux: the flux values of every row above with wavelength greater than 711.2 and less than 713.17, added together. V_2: 443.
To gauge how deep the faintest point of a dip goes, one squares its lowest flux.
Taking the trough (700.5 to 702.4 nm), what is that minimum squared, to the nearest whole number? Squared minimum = 5901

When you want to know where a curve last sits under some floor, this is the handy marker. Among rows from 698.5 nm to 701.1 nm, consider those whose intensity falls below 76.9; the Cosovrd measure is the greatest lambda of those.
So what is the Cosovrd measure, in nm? 700.638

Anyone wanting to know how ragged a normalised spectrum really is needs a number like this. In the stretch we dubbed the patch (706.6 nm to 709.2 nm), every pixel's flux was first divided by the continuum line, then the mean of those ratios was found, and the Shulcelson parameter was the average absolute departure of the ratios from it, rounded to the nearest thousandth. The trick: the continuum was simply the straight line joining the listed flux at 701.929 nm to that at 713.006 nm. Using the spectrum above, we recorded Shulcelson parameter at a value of 0.073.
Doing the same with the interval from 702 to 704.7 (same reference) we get 0.046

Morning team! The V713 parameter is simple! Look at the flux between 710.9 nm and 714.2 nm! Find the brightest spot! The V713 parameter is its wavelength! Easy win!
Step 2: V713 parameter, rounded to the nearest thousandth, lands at 711.367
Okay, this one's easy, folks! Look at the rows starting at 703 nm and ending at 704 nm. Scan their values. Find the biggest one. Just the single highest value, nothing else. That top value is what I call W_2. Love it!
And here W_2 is 91.48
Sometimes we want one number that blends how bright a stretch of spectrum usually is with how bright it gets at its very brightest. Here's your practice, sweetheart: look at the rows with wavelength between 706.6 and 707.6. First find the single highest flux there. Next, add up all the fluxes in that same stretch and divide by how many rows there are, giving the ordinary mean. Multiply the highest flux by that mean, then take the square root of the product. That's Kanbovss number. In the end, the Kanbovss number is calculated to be 78.3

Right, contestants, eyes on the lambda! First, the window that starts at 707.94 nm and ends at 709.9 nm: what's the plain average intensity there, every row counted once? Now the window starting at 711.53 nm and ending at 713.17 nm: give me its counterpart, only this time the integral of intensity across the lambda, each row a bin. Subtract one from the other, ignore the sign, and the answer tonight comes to 42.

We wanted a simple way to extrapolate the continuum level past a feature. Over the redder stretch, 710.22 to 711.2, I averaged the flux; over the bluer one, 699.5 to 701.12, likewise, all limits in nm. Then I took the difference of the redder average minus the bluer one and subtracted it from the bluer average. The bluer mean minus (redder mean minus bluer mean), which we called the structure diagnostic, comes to 88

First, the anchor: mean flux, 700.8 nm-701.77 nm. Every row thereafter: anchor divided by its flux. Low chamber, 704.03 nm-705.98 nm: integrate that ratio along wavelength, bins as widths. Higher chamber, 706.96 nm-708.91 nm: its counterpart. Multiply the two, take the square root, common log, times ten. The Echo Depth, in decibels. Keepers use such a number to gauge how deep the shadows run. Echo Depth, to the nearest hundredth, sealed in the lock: 2.67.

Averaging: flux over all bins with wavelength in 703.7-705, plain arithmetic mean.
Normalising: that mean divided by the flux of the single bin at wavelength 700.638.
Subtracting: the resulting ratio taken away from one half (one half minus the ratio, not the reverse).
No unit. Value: -0.73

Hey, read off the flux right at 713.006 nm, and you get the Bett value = 57.69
